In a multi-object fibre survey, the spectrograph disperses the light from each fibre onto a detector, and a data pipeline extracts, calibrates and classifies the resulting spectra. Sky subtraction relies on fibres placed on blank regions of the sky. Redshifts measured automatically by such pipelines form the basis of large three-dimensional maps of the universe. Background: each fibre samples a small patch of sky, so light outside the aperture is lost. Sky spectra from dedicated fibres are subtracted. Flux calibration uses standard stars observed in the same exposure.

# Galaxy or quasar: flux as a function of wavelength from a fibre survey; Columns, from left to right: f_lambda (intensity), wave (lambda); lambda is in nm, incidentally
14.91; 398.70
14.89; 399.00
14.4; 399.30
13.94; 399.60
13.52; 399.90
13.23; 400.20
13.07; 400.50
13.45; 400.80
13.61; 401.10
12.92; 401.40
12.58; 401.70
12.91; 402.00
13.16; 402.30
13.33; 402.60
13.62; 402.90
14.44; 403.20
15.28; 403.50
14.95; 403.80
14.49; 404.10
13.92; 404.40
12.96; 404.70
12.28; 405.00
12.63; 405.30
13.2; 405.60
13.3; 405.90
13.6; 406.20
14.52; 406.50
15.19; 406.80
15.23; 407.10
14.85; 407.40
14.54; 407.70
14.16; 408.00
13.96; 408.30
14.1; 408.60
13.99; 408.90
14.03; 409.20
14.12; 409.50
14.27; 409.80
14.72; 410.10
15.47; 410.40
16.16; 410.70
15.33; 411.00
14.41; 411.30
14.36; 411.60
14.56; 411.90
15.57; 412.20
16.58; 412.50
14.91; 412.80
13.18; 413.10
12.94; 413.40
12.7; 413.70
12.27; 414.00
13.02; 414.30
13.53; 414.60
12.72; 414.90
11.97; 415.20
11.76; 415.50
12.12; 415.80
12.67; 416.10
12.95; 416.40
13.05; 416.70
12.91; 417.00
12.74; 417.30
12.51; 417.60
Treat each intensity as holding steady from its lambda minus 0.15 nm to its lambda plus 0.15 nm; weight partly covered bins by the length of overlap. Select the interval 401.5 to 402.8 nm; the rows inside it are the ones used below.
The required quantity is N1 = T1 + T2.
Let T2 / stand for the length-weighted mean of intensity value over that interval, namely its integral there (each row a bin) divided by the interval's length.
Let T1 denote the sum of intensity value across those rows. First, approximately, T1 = 52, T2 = 13.0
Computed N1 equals 65.0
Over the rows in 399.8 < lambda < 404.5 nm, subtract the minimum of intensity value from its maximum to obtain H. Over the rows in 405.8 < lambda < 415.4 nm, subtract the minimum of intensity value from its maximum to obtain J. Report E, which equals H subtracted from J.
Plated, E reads 2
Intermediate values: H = 2.7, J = 4.6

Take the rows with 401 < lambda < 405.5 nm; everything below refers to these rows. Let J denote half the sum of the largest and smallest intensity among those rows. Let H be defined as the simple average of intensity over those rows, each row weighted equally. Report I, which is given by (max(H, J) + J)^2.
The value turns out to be 760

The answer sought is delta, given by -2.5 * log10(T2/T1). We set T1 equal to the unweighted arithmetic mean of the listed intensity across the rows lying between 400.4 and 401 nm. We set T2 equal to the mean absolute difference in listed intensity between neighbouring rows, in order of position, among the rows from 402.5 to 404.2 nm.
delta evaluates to 3.5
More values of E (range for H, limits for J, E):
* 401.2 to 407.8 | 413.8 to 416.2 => -1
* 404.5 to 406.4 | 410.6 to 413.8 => 3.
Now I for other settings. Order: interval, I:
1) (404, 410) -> 769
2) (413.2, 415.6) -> 640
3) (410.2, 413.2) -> 896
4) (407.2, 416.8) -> 803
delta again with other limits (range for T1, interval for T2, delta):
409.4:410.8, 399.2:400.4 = 4.0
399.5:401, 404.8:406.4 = 4.0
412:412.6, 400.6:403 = 4.3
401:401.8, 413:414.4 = 3.7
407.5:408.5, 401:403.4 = 3.8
